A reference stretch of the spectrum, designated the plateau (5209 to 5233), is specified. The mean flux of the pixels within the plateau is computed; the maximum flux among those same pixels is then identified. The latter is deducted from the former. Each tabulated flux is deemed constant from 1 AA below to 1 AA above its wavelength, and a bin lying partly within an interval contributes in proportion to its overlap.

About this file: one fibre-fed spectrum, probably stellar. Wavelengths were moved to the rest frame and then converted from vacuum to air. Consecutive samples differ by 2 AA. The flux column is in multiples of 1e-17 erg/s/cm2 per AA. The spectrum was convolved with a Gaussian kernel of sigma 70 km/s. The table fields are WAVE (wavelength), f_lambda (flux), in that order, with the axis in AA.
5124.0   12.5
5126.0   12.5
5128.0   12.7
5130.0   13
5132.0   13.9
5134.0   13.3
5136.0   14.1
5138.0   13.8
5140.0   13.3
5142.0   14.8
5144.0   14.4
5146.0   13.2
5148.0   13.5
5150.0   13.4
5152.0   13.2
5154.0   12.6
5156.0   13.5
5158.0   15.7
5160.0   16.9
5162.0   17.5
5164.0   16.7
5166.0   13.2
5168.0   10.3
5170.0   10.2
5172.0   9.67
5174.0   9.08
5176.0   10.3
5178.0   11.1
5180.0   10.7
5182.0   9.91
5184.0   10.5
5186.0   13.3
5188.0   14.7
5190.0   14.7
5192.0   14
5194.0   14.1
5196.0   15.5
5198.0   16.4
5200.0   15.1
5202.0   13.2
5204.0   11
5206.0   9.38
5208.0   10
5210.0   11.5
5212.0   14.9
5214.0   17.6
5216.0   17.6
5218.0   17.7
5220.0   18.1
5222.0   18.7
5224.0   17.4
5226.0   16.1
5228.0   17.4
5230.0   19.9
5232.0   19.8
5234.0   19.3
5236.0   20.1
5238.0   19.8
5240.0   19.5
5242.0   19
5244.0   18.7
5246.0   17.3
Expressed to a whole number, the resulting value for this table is -3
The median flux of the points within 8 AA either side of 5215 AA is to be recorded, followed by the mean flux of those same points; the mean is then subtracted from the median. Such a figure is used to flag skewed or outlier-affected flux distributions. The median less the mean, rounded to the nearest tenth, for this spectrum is 1.8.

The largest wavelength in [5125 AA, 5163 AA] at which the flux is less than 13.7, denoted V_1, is 5156.0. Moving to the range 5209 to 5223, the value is 5210.0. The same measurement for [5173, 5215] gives 5210.0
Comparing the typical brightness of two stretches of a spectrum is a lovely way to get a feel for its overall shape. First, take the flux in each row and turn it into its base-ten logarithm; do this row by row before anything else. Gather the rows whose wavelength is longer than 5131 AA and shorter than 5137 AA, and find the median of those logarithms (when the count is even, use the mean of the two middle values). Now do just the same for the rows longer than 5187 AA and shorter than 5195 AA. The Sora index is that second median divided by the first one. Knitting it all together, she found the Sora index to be 1.01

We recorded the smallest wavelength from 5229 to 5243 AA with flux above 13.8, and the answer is 5230.0 AA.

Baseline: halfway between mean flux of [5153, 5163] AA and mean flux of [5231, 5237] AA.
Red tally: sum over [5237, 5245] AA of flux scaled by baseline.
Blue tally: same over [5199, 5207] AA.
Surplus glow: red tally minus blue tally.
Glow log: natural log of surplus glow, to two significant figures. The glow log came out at 0.48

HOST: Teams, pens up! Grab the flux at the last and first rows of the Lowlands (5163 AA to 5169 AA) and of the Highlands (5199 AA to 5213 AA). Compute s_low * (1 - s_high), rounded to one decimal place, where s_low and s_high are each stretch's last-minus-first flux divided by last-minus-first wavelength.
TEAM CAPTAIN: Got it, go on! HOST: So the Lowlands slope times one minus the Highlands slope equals -1.6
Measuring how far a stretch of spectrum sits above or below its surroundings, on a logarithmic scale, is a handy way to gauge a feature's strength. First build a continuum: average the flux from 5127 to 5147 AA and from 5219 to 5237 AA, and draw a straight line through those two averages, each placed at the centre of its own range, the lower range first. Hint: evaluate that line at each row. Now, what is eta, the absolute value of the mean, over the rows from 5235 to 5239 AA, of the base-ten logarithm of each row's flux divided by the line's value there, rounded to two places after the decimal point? 0.02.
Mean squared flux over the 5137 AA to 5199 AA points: 180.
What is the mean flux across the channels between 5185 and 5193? 14.2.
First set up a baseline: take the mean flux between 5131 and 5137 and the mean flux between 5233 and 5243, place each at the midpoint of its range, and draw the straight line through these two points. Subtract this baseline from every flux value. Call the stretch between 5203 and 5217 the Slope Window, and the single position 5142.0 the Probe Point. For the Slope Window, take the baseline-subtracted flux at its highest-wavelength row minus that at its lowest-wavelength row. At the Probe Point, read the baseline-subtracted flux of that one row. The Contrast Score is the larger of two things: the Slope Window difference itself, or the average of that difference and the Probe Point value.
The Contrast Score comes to 5.9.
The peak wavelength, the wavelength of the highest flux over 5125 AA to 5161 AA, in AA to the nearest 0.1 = 5160.0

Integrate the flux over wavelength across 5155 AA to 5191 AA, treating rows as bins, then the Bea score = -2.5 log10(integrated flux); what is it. -6.6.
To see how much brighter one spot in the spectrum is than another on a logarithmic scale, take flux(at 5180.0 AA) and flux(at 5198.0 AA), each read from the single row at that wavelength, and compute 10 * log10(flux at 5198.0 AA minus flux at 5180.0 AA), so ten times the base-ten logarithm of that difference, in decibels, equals 7.6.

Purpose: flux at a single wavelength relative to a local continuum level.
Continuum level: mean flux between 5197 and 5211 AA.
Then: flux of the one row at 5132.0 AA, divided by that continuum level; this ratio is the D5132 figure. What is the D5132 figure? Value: 1.12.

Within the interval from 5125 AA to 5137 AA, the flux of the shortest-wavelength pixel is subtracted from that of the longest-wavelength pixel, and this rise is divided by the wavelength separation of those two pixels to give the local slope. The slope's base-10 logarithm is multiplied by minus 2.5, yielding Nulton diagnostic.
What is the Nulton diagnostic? 2.0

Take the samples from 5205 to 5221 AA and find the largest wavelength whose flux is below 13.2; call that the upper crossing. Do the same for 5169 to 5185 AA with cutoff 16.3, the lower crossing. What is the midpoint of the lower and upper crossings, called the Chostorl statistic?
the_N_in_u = 5197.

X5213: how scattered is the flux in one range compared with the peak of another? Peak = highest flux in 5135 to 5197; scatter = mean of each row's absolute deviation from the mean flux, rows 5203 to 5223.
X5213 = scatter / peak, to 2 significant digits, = 0.19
